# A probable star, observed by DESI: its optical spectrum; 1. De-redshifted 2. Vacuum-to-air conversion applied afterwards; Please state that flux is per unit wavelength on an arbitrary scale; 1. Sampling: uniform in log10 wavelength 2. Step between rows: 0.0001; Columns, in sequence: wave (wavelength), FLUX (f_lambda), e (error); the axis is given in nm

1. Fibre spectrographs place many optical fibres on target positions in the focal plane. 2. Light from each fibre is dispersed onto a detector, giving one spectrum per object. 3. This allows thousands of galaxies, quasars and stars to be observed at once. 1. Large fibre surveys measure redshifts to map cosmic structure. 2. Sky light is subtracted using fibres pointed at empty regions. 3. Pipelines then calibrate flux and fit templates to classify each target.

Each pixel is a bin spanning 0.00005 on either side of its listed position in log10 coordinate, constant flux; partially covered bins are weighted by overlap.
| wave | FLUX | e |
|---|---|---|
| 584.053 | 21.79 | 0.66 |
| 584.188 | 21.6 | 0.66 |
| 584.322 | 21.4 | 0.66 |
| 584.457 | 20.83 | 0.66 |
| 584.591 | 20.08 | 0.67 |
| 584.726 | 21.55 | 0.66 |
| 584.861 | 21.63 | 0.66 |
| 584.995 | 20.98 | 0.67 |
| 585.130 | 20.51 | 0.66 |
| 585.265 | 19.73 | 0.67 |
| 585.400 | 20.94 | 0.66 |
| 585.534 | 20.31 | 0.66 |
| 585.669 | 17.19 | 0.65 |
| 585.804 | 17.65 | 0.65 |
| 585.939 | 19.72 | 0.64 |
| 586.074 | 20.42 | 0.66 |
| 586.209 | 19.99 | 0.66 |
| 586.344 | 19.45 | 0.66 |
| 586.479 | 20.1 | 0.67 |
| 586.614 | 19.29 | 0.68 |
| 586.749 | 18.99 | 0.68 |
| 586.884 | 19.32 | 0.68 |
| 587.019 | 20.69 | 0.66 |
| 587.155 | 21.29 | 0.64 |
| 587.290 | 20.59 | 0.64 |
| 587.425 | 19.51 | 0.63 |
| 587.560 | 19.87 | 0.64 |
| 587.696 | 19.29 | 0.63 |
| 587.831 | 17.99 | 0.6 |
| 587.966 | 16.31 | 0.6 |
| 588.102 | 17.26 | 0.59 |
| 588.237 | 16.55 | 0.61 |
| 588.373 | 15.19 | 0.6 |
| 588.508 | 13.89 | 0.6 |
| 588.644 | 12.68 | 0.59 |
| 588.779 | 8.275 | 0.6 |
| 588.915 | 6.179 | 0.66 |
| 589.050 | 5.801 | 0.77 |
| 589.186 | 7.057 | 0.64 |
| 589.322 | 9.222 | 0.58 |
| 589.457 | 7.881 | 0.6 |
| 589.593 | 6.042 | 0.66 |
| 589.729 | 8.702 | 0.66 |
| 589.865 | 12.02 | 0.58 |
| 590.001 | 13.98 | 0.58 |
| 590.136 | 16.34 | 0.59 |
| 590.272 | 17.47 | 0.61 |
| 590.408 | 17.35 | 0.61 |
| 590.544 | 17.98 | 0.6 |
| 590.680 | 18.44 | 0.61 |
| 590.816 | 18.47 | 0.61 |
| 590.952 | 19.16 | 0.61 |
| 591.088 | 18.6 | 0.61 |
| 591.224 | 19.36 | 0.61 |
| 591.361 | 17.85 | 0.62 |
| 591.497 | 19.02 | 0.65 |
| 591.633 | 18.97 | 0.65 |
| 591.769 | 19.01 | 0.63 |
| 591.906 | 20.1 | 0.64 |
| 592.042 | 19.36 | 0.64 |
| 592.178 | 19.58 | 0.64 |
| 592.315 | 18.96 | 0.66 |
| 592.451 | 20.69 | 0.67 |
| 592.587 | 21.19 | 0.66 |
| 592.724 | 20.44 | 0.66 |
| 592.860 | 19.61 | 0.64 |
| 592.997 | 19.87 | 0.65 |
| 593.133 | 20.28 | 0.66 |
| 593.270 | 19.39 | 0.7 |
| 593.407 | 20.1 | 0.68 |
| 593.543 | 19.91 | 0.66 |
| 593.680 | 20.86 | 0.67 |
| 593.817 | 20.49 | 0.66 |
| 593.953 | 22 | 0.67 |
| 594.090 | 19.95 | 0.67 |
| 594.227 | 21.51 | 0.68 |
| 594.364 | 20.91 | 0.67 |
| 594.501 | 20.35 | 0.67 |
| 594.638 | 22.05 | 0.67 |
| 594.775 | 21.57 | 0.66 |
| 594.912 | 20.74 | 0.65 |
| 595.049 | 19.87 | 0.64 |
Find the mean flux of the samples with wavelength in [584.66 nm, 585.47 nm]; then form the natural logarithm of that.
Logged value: 3.04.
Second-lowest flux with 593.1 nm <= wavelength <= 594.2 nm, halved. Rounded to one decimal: 10.0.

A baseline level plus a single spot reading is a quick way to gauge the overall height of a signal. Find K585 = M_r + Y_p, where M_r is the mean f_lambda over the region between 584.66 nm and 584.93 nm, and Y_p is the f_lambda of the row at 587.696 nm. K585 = 40.9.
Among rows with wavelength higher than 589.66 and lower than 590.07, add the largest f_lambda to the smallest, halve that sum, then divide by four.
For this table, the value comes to 2.8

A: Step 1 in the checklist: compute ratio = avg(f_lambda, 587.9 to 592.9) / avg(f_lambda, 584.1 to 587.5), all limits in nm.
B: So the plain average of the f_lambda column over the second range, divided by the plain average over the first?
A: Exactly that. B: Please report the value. 0.8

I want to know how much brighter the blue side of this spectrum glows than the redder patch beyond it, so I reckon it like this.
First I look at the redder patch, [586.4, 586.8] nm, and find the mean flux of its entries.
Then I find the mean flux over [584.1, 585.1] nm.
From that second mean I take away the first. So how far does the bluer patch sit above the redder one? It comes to 1.7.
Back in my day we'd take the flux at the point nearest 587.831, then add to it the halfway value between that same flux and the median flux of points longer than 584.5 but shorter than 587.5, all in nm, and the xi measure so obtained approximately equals 37.0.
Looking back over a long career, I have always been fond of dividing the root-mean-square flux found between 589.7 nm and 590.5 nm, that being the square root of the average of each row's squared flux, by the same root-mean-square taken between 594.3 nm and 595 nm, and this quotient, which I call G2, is 0.69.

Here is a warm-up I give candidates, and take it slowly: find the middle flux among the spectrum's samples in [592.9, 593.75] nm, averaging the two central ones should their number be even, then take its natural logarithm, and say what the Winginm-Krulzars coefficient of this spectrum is 3.00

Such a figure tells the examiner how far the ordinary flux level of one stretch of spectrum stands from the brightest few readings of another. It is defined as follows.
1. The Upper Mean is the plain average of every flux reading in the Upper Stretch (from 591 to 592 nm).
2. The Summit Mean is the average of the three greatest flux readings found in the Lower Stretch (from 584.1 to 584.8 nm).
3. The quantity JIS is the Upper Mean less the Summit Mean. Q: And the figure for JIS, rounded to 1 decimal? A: -2.5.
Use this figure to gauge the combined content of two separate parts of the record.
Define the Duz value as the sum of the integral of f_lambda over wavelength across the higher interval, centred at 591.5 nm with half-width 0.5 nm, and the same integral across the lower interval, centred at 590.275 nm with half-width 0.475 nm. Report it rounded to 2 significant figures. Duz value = 34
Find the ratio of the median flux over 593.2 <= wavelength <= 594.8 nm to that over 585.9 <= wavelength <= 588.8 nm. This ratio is 1.07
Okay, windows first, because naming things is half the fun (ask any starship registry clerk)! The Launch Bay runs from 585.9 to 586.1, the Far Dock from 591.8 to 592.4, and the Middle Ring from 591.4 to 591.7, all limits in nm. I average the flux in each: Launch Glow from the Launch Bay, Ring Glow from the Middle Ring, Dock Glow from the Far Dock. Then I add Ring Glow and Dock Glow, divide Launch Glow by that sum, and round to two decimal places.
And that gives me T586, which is 0.52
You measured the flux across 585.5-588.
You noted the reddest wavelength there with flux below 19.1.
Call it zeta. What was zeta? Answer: 587.966 nm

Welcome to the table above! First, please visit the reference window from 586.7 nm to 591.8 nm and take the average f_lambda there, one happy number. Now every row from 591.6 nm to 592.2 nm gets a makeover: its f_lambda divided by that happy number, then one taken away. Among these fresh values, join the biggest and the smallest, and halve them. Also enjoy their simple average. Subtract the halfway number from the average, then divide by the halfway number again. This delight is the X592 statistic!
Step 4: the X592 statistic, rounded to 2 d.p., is -0.03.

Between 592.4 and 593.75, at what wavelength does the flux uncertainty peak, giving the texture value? 593.270 nm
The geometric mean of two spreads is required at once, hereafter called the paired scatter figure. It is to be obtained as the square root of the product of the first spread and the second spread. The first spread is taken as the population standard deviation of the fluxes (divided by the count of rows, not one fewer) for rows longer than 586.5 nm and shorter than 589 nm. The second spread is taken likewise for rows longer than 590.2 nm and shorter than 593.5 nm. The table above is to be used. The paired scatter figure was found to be 2.0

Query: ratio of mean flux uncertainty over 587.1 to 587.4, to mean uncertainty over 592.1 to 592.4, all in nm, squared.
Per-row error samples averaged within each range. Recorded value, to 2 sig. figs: 0.97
